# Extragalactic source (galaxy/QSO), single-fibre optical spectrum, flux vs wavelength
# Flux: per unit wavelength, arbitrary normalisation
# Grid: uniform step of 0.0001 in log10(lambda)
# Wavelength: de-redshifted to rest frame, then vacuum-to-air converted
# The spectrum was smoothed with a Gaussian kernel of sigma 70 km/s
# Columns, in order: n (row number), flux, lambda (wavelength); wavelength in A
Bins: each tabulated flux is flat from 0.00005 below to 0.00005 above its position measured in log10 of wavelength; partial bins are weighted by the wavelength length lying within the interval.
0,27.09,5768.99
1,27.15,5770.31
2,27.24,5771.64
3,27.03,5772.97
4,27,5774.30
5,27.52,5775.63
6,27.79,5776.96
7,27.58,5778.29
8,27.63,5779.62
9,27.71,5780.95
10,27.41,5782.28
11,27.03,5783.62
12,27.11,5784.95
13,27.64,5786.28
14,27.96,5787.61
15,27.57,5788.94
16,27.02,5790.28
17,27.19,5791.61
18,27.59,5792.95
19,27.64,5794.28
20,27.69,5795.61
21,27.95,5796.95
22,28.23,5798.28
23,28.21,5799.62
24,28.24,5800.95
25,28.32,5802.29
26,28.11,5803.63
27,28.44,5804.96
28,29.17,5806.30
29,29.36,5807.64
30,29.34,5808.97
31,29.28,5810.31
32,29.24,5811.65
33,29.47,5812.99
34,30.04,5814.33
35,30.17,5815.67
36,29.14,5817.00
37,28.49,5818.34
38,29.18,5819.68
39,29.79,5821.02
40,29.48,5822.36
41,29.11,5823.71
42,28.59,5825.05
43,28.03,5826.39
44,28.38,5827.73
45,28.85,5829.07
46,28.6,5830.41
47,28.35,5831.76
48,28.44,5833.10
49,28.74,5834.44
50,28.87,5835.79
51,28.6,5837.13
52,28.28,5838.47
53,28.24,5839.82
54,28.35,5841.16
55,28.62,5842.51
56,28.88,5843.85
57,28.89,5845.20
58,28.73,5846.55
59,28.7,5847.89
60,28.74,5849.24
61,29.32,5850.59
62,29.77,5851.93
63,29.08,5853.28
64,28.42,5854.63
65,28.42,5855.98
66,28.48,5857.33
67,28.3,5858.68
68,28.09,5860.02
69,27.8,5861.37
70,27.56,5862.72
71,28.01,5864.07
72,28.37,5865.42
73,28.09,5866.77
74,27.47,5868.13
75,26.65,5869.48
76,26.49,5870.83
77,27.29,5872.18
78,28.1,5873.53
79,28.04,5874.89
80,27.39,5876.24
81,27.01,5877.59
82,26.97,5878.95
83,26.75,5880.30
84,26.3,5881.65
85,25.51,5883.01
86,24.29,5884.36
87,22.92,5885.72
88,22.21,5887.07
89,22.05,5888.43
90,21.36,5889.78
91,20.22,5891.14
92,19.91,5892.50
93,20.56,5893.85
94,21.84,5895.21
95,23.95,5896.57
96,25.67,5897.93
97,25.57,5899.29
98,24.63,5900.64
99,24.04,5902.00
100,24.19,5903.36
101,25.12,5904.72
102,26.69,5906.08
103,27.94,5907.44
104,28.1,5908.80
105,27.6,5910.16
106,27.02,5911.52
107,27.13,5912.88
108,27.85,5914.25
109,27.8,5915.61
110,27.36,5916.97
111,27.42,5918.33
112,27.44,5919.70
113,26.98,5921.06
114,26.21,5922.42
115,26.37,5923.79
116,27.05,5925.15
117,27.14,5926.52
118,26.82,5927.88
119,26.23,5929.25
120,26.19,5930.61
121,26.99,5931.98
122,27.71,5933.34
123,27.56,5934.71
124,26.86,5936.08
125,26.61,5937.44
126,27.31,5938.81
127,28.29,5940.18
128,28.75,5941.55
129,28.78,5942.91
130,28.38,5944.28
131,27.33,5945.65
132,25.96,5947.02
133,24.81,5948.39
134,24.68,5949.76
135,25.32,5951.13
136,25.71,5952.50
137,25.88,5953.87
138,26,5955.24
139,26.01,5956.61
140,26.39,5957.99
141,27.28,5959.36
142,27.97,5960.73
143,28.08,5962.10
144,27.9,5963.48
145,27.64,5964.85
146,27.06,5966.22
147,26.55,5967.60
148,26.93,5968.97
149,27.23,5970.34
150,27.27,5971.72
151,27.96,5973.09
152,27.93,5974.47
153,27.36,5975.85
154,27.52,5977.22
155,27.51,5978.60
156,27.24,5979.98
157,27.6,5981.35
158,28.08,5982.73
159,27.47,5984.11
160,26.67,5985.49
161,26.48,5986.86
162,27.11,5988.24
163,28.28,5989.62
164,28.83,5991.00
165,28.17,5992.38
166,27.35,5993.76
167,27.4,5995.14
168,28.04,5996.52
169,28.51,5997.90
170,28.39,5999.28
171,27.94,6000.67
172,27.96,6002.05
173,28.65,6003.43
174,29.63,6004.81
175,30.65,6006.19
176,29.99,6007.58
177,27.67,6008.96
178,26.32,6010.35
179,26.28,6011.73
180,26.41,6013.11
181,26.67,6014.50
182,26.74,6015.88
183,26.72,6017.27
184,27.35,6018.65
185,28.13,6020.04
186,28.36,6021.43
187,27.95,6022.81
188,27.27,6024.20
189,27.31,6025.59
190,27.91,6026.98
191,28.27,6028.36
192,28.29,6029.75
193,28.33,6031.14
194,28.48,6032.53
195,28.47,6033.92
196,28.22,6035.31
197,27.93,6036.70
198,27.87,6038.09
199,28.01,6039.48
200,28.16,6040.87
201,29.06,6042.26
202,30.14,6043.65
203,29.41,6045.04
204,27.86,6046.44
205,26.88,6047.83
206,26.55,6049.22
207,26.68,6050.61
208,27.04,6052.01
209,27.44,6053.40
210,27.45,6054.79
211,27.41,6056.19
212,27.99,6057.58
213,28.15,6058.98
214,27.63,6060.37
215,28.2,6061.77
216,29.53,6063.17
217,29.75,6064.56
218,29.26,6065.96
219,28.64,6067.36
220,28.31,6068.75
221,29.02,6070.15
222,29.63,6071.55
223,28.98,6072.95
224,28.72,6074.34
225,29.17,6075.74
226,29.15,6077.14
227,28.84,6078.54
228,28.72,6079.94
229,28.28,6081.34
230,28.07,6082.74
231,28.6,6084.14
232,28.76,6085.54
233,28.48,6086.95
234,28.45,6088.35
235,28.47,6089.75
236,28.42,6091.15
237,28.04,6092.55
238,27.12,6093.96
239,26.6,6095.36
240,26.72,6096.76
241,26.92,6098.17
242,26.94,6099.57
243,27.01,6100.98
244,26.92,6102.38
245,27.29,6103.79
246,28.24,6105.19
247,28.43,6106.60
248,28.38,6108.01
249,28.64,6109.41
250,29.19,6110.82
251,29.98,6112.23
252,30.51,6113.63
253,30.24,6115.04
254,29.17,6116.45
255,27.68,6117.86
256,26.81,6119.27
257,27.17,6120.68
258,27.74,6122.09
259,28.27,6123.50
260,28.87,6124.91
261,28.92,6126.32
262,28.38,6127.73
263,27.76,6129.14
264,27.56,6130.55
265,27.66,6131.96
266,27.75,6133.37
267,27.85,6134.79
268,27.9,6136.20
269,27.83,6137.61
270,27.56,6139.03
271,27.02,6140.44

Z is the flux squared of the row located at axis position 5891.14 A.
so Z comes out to 409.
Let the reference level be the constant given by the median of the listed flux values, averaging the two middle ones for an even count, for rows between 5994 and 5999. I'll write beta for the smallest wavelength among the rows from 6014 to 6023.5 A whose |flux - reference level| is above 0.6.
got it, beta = 6014.50 A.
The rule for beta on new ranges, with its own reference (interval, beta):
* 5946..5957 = 5947.02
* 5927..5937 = 5927.88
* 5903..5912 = 5903.36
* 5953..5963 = 5953.87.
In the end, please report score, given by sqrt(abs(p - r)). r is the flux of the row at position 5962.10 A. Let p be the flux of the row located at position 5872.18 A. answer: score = 0.9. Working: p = 27.29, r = 28.08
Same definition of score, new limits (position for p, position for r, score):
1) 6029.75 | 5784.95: 1.1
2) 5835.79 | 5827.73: 0.7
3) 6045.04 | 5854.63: 1.0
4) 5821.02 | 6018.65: 1.6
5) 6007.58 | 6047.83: 1.8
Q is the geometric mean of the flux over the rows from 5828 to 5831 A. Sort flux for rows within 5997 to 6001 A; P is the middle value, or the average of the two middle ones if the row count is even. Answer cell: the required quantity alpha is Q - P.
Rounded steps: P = 28.4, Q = 28.7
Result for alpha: 0.3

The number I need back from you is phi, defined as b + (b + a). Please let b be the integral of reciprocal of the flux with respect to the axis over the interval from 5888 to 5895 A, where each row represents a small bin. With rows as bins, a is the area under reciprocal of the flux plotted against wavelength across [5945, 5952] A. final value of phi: 0.95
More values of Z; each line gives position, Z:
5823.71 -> 847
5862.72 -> 760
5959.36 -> 744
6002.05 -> 782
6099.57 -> 726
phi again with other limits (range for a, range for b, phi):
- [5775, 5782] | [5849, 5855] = 0.67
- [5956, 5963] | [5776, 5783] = 0.76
